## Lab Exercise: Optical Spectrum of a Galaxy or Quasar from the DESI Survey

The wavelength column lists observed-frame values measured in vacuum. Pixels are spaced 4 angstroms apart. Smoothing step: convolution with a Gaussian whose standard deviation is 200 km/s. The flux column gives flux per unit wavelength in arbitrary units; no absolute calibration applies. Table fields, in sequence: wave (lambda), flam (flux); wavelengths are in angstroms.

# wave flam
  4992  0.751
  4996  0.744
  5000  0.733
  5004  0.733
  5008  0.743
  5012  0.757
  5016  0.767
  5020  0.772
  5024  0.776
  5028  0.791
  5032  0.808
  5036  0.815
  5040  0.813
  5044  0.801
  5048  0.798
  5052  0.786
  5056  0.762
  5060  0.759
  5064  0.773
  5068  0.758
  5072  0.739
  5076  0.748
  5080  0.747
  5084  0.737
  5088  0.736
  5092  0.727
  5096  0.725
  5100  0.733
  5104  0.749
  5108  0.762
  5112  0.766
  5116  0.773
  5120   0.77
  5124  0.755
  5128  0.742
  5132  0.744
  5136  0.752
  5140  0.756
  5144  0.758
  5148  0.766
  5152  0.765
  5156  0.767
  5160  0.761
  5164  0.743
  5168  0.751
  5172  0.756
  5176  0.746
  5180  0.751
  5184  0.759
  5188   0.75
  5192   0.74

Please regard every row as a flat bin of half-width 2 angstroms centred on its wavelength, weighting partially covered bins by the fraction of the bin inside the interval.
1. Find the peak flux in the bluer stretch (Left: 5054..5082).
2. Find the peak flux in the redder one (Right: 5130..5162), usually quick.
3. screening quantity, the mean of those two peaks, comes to 0.770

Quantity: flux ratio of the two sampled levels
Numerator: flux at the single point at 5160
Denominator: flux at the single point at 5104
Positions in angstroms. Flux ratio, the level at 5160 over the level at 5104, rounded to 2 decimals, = 1.02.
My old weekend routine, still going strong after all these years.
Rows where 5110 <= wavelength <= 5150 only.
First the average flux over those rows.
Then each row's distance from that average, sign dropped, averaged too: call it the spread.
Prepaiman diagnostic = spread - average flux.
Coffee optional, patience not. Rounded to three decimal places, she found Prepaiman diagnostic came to -0.750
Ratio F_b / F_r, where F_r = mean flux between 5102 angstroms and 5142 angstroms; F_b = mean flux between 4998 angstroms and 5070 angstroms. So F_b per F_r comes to 1.02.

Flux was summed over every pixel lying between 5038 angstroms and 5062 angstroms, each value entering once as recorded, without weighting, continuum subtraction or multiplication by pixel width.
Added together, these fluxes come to 4.72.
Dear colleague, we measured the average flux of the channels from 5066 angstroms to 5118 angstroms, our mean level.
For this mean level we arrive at 0.746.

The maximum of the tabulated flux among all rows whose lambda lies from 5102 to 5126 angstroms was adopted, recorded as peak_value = 0.773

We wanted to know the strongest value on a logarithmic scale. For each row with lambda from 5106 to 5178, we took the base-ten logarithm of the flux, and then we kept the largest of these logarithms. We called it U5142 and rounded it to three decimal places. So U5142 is -0.112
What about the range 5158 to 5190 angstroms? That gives -0.119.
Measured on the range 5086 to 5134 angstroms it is -0.112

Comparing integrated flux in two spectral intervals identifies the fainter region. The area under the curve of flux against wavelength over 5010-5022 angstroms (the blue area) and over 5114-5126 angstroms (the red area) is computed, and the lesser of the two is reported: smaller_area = 9.18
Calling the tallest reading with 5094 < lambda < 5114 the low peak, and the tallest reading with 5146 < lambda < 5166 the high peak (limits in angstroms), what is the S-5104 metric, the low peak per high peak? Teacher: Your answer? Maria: 1.00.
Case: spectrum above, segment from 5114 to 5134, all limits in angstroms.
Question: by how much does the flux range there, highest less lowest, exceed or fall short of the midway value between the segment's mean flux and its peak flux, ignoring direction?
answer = 0.734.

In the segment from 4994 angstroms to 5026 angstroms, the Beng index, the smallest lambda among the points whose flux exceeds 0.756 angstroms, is 5012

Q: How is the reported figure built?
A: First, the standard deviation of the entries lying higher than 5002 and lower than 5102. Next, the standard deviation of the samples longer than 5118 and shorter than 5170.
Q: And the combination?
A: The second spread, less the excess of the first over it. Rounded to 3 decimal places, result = -0.009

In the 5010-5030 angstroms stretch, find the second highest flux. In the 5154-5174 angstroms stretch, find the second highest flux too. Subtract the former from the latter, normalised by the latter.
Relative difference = -0.020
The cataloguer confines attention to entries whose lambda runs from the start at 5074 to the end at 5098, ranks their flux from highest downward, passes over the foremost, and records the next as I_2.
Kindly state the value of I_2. 0.747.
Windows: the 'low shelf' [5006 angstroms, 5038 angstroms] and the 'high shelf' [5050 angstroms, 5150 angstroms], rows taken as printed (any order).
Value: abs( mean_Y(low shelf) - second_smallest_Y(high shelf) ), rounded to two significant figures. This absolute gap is 0.052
